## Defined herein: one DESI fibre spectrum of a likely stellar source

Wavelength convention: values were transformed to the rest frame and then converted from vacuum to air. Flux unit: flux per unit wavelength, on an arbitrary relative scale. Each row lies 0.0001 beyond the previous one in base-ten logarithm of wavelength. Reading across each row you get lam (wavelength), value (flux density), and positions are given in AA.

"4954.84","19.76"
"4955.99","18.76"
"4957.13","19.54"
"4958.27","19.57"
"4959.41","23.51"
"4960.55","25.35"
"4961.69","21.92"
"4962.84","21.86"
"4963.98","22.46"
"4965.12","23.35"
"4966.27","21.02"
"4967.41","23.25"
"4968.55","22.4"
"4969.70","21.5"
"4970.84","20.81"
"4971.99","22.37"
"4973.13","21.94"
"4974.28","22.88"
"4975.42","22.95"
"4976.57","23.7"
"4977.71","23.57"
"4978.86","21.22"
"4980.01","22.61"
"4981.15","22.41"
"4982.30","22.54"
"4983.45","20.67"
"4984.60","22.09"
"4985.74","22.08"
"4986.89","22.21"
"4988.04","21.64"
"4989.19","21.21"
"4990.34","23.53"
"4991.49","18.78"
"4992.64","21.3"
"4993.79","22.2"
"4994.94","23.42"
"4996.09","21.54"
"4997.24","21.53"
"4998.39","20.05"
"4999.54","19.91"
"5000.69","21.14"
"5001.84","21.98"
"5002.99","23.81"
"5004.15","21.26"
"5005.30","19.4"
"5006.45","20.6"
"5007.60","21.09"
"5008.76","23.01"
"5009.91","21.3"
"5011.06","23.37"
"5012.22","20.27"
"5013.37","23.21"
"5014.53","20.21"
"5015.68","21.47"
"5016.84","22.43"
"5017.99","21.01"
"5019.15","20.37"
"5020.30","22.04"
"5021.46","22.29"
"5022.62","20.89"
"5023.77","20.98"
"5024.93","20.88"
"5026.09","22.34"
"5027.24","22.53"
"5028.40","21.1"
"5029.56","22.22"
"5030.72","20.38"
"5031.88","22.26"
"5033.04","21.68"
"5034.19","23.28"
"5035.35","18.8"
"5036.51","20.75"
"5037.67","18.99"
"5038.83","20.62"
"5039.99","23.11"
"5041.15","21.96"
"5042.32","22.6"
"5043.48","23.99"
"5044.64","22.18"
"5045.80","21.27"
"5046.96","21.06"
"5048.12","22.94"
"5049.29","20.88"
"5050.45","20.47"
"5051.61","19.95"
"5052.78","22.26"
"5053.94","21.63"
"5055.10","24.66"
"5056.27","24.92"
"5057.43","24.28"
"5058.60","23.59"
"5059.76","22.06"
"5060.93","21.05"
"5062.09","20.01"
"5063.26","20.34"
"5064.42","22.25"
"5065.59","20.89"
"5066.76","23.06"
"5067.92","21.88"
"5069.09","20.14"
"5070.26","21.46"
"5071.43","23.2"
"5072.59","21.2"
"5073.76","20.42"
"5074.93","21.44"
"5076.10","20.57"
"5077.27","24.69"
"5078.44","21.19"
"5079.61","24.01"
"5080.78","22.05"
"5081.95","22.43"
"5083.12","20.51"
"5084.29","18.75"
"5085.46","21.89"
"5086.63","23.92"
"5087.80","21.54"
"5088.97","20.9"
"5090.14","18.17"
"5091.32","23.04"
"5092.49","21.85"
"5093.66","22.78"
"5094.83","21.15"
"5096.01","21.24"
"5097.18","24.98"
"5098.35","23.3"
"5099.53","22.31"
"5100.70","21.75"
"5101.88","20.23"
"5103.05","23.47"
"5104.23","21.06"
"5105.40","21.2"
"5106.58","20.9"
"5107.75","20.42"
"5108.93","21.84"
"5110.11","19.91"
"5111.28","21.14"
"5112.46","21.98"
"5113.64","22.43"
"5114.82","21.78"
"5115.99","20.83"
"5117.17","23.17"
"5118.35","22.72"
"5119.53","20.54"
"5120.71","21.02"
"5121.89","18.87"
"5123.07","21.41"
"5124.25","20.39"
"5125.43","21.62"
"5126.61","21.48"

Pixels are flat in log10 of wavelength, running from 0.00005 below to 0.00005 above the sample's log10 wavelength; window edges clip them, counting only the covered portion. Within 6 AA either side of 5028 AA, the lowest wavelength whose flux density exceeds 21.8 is 5026.09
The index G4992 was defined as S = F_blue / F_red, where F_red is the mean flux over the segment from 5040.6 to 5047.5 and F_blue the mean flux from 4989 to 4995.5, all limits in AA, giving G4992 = 0.98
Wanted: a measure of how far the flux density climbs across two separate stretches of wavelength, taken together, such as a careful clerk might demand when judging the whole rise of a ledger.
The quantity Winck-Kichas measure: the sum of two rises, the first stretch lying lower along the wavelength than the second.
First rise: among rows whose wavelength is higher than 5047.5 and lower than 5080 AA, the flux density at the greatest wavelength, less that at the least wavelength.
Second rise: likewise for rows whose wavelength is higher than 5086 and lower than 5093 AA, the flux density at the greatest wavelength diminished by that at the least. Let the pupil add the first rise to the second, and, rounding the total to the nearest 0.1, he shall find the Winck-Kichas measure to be -1.0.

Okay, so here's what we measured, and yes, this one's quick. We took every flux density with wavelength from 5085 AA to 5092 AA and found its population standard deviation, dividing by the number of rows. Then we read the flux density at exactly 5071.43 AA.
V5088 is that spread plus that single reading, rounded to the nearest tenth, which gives 25.0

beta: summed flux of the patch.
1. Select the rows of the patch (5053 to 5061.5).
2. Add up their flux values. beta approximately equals 162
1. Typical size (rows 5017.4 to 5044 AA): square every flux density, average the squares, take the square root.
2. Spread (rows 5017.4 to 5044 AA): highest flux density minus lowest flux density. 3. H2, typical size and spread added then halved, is 13.4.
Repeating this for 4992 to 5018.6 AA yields 13.0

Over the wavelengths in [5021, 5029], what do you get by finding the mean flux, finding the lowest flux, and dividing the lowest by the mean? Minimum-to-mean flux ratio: 0.97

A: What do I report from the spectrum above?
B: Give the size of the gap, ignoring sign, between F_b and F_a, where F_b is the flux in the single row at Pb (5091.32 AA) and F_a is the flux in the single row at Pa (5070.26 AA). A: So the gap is 1.6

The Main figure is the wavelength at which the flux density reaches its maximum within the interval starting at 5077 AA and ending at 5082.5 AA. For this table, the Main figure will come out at 5077.27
